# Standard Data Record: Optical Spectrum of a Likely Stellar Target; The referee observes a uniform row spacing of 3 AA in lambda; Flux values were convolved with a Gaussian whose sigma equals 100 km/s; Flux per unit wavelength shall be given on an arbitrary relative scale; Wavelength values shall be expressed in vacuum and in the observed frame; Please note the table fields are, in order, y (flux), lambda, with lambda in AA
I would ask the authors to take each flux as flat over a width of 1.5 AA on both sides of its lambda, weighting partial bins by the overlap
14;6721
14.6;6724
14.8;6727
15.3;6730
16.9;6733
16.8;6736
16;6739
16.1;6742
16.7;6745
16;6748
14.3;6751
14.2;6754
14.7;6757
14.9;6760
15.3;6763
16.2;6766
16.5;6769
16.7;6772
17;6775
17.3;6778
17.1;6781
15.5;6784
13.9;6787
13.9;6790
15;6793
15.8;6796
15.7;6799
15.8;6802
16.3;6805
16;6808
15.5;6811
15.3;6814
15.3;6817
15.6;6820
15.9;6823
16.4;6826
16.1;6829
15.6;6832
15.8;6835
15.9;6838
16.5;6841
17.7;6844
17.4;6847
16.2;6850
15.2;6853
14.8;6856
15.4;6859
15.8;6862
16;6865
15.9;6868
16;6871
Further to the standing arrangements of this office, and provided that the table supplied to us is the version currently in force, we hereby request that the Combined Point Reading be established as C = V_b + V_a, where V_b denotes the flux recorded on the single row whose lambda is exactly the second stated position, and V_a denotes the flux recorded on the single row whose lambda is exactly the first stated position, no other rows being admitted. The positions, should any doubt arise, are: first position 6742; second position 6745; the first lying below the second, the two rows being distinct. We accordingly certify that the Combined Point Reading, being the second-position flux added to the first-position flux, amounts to 32.8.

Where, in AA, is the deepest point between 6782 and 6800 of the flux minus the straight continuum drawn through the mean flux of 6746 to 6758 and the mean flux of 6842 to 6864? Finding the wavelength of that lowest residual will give 6790 AA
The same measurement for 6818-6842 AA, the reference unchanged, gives 6832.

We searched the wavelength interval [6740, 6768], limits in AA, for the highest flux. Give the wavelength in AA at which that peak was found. 6745 AA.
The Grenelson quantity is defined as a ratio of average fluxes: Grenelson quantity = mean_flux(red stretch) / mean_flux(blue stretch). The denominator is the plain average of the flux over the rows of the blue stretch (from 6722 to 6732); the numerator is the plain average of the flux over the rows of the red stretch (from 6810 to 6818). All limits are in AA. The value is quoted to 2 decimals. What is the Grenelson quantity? 1.03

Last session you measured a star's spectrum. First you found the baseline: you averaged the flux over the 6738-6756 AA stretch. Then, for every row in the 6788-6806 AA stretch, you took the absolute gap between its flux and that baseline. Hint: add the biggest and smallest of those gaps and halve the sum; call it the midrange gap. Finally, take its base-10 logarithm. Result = -0.05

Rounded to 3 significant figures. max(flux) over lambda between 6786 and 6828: 16.4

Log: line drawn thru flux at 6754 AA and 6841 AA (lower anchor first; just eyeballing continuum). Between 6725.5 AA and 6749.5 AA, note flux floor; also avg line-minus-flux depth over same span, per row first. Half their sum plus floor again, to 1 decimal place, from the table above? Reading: 21.0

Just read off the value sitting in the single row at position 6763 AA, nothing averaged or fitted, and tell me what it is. 15.3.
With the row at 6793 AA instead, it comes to 15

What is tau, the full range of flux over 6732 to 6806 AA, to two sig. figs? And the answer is 3.4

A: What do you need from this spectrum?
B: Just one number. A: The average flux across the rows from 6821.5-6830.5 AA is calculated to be 16.1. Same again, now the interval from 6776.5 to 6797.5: 15.5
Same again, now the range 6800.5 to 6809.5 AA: 16.0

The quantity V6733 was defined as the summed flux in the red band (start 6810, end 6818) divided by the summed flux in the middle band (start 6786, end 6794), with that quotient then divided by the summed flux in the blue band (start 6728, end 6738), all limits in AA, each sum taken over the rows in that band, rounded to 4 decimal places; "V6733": 0.0220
